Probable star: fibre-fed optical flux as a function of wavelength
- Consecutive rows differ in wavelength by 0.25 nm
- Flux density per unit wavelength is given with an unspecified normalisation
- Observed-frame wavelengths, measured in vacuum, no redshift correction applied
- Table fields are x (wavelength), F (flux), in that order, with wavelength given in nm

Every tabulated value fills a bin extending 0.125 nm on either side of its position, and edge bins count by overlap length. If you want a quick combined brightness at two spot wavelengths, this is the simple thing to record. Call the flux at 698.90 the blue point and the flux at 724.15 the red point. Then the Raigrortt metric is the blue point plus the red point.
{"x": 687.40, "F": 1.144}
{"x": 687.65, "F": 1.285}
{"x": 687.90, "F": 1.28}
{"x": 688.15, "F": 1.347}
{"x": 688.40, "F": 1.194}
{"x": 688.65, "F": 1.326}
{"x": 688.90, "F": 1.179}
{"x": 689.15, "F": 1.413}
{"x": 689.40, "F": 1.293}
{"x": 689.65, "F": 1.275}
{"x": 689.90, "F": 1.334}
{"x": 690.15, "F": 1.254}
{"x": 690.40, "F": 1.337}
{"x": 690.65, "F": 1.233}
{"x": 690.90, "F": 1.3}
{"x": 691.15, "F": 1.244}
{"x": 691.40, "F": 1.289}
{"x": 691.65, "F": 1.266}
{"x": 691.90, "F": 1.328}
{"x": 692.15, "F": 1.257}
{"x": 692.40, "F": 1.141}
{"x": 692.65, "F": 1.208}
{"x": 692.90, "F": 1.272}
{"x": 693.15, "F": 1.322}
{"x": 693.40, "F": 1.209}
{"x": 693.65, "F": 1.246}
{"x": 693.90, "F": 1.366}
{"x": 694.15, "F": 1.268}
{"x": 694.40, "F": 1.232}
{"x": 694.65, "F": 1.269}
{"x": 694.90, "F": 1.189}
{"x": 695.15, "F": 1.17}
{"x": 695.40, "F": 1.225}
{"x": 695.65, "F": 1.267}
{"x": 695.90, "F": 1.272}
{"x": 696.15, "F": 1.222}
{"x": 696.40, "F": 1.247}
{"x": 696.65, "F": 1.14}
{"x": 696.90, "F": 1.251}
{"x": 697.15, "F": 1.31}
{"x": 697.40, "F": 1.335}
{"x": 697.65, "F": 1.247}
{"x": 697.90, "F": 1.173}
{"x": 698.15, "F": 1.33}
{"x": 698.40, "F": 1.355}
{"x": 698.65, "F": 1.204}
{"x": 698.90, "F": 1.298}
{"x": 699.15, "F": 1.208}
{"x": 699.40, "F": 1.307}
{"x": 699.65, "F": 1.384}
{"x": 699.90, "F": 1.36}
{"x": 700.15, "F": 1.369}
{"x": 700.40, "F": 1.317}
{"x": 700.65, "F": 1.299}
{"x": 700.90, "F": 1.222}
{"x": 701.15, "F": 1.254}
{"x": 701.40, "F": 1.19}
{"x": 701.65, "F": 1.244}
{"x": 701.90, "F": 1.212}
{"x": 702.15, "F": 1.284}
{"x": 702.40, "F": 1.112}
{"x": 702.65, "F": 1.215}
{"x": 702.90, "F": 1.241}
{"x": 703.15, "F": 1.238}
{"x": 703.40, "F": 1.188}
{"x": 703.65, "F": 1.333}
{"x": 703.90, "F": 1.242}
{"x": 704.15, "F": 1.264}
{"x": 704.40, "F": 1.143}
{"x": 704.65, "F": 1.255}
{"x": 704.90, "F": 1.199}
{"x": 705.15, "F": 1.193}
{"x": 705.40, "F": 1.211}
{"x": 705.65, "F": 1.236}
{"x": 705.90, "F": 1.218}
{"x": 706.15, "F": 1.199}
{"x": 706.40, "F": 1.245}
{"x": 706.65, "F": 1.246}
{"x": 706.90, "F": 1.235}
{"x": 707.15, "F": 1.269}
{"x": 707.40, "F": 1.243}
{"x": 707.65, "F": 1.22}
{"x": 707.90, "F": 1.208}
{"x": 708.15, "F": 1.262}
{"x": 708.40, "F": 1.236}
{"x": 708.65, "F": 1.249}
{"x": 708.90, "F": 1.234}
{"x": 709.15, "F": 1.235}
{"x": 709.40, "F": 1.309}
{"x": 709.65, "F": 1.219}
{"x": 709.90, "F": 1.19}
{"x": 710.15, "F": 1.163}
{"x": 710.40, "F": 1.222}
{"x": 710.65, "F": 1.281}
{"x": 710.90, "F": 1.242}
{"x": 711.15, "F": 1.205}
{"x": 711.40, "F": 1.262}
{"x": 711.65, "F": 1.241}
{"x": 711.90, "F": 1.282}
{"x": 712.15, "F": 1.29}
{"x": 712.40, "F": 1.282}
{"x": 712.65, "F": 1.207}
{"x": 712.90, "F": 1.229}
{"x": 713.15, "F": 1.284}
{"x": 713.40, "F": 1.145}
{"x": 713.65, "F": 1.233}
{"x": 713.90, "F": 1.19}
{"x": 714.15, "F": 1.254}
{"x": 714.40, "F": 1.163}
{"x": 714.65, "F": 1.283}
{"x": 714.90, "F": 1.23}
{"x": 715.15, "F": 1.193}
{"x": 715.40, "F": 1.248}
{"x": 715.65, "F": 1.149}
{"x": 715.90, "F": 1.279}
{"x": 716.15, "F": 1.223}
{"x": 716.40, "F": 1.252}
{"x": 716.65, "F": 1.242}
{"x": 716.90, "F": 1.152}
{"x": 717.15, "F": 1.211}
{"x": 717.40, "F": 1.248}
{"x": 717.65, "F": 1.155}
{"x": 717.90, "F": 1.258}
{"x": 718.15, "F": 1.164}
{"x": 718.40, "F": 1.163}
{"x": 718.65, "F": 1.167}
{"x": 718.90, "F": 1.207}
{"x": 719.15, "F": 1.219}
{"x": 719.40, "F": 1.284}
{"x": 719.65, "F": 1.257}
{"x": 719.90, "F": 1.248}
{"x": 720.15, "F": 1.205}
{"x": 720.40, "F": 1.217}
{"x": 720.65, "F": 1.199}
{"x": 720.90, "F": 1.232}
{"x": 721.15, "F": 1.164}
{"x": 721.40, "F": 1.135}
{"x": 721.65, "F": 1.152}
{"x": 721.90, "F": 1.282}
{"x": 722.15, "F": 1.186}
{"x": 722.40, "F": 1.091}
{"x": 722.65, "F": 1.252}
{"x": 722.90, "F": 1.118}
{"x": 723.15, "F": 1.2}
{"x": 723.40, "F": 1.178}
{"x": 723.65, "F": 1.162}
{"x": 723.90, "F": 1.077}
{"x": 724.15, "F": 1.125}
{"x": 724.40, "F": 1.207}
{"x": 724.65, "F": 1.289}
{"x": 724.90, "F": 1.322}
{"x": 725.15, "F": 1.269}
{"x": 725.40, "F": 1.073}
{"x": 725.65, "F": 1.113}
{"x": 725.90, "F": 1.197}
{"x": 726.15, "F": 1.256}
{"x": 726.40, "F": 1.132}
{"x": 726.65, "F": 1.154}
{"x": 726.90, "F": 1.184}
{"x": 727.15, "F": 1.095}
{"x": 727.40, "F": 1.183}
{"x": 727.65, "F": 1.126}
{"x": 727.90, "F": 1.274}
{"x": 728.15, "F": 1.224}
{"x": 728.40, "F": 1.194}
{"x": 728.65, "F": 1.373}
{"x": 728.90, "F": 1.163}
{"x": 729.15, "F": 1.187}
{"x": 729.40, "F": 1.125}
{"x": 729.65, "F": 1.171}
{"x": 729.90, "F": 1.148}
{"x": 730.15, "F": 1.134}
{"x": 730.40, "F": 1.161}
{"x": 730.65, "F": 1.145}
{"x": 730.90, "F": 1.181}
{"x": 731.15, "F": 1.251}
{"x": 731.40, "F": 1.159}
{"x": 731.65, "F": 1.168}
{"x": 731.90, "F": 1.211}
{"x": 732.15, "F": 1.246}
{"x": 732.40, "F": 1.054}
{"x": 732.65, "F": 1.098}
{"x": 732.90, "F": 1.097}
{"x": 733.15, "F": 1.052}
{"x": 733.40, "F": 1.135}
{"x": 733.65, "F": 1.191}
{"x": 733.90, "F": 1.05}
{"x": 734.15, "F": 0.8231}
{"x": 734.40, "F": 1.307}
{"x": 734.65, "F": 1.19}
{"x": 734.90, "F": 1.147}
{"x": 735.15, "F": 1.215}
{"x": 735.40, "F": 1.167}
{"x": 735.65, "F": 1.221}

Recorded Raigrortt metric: 2.42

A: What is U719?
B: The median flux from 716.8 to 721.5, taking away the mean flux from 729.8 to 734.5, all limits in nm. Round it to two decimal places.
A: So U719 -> 0.07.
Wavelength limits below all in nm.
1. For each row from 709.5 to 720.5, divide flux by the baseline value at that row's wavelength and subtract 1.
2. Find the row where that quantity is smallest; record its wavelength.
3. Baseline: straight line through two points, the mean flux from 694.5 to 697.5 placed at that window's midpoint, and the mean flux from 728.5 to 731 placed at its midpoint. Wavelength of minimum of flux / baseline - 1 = 713.40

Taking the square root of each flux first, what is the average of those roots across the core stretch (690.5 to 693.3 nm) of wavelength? 1.122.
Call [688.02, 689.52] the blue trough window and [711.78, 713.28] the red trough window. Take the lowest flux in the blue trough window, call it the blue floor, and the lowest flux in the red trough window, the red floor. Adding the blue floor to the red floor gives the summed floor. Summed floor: 2.39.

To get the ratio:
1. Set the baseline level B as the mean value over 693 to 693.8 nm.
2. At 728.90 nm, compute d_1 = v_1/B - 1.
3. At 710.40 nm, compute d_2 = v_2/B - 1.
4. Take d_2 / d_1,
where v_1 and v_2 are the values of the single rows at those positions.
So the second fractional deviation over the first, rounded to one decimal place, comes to 0.4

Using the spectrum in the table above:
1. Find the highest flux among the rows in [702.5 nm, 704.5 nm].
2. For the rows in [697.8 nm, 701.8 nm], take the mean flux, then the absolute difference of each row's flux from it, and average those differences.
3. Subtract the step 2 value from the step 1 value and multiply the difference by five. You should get 6.37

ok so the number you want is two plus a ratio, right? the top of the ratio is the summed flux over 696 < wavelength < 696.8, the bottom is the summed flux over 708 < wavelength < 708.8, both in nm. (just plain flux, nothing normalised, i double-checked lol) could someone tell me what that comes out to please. 2.963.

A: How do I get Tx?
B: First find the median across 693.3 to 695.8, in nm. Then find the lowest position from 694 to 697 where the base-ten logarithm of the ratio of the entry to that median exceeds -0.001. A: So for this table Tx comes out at 694.15 nm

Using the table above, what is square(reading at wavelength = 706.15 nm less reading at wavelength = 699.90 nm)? 0.026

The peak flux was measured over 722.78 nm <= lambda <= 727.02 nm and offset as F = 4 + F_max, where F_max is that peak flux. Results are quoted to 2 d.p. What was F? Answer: 5.32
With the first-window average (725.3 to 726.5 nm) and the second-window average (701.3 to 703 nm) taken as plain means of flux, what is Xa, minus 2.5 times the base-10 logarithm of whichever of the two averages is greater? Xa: -0.211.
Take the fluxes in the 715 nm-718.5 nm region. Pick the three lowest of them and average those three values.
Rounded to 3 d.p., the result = 1.152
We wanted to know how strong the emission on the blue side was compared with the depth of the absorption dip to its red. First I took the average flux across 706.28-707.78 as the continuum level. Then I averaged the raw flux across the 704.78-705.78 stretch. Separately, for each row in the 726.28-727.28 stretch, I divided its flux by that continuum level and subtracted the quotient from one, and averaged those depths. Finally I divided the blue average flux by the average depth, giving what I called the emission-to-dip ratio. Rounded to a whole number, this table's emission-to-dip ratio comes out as 15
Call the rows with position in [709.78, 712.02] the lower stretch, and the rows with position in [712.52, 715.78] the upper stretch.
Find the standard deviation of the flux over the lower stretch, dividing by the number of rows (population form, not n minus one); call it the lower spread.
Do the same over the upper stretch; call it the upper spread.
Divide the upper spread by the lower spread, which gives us 1.2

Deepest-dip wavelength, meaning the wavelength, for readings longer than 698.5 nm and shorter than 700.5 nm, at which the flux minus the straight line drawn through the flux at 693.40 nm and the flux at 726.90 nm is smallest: 698.65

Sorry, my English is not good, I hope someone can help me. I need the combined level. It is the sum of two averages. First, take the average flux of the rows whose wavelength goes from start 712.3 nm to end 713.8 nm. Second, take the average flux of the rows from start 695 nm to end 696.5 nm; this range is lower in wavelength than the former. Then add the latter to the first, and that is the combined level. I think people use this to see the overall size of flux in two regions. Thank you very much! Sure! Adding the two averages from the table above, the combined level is 2.46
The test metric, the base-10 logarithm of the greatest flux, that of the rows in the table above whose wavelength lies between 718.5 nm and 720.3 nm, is 0.109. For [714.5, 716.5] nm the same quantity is 0.108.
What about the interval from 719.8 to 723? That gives 0.108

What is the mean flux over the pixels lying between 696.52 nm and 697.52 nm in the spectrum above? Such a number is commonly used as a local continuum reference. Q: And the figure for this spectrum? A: 1.26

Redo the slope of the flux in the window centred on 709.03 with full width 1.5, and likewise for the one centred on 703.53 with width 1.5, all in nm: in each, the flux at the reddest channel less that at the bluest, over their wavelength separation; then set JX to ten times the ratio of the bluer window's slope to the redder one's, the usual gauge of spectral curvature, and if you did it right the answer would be -14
